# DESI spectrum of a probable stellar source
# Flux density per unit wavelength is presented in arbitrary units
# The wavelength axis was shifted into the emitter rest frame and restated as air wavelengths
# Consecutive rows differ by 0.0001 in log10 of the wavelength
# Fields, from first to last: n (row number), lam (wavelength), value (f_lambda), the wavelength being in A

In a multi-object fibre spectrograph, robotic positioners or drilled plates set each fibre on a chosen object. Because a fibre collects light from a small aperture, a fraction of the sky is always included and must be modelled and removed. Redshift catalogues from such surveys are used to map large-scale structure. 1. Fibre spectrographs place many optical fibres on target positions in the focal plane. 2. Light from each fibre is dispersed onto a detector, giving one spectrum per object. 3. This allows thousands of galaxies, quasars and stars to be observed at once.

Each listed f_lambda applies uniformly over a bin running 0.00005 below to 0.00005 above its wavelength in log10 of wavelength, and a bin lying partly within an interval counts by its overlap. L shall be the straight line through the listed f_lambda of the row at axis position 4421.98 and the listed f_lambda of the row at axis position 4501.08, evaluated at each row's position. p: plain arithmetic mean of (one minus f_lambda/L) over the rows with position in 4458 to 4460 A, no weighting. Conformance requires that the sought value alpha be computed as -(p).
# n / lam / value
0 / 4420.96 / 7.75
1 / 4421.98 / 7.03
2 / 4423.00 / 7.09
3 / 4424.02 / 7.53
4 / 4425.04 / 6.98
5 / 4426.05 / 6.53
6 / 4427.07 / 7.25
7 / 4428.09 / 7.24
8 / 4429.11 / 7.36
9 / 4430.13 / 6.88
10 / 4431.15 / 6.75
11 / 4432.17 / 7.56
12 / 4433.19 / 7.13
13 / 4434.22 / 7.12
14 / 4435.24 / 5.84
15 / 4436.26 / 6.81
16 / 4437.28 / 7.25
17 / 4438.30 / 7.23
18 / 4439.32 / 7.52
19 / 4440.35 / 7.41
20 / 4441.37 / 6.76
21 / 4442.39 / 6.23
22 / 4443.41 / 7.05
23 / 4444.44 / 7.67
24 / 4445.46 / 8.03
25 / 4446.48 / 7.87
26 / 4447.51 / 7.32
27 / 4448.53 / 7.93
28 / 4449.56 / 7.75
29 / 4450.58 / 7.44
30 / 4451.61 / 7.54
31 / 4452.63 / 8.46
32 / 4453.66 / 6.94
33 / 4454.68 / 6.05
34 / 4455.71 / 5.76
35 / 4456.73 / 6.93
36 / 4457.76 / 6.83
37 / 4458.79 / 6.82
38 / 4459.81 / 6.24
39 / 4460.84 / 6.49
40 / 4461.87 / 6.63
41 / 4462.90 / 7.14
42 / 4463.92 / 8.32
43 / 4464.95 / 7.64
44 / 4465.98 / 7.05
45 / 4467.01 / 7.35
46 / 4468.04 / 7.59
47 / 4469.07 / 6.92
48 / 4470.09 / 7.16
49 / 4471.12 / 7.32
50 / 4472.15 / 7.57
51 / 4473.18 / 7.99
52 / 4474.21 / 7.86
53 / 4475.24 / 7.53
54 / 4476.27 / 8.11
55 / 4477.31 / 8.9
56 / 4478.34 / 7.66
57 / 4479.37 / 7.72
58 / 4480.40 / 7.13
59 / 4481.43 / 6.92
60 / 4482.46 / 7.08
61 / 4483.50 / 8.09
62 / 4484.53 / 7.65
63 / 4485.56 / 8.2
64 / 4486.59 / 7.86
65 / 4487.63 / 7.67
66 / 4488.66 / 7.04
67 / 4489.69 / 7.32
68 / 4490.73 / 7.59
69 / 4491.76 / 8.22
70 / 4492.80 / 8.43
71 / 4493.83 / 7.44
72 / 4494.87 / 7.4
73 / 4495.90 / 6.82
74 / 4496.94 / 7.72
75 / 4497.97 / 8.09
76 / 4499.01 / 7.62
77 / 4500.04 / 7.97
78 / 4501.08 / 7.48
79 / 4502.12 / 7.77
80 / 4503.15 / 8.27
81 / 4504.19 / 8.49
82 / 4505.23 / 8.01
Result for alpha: -0.10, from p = 0.10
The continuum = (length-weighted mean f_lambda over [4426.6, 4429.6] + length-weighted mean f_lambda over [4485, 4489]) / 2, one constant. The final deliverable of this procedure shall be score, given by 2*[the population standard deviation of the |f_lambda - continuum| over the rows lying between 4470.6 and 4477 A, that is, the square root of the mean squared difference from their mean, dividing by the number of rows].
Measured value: 0.4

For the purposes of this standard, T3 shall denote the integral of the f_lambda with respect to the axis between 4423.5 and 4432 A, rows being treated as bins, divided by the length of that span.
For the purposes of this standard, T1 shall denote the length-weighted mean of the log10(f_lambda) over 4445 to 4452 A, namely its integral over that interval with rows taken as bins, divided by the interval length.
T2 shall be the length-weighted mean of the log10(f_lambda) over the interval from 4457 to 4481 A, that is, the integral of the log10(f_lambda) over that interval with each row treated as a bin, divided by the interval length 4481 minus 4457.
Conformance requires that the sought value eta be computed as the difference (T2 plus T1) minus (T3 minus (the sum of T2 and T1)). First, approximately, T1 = 0.886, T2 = 0.867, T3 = 7.09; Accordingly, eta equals -3.58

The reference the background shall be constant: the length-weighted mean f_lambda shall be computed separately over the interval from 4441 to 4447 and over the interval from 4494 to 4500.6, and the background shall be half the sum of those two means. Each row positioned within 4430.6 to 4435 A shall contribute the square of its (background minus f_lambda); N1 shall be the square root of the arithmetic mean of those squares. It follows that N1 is 0.41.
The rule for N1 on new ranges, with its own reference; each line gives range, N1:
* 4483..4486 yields 0.59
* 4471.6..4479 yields 0.67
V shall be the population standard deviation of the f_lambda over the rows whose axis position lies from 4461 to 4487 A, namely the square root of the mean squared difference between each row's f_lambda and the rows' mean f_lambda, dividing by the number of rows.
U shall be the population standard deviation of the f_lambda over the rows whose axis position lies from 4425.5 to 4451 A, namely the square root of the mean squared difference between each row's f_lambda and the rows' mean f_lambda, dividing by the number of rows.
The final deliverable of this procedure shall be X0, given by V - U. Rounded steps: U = 0.51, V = 0.51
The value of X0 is 0.00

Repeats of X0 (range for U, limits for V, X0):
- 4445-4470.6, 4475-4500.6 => -0.18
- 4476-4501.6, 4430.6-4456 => 0.18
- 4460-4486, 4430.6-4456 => 0.11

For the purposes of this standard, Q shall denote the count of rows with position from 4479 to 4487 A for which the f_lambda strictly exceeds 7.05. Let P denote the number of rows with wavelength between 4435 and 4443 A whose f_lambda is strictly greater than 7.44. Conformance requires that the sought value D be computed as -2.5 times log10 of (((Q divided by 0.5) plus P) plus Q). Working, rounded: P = 1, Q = 7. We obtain -3.4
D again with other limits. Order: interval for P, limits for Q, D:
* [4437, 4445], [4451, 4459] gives -2.3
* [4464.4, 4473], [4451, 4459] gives -2.4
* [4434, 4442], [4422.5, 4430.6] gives -3.0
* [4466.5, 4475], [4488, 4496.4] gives -3.4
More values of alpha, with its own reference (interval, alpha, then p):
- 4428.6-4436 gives -0.02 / 0.02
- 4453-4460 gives -0.10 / 0.10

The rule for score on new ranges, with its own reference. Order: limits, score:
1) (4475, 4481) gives 0.9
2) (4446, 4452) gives 0.3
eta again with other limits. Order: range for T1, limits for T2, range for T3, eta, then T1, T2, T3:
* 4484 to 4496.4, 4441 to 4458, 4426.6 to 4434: -3.68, 0.883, 0.856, 7.16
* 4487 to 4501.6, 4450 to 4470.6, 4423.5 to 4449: -3.71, 0.882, 0.848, 7.17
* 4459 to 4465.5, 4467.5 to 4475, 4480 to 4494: -4.18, 0.847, 0.875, 7.63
